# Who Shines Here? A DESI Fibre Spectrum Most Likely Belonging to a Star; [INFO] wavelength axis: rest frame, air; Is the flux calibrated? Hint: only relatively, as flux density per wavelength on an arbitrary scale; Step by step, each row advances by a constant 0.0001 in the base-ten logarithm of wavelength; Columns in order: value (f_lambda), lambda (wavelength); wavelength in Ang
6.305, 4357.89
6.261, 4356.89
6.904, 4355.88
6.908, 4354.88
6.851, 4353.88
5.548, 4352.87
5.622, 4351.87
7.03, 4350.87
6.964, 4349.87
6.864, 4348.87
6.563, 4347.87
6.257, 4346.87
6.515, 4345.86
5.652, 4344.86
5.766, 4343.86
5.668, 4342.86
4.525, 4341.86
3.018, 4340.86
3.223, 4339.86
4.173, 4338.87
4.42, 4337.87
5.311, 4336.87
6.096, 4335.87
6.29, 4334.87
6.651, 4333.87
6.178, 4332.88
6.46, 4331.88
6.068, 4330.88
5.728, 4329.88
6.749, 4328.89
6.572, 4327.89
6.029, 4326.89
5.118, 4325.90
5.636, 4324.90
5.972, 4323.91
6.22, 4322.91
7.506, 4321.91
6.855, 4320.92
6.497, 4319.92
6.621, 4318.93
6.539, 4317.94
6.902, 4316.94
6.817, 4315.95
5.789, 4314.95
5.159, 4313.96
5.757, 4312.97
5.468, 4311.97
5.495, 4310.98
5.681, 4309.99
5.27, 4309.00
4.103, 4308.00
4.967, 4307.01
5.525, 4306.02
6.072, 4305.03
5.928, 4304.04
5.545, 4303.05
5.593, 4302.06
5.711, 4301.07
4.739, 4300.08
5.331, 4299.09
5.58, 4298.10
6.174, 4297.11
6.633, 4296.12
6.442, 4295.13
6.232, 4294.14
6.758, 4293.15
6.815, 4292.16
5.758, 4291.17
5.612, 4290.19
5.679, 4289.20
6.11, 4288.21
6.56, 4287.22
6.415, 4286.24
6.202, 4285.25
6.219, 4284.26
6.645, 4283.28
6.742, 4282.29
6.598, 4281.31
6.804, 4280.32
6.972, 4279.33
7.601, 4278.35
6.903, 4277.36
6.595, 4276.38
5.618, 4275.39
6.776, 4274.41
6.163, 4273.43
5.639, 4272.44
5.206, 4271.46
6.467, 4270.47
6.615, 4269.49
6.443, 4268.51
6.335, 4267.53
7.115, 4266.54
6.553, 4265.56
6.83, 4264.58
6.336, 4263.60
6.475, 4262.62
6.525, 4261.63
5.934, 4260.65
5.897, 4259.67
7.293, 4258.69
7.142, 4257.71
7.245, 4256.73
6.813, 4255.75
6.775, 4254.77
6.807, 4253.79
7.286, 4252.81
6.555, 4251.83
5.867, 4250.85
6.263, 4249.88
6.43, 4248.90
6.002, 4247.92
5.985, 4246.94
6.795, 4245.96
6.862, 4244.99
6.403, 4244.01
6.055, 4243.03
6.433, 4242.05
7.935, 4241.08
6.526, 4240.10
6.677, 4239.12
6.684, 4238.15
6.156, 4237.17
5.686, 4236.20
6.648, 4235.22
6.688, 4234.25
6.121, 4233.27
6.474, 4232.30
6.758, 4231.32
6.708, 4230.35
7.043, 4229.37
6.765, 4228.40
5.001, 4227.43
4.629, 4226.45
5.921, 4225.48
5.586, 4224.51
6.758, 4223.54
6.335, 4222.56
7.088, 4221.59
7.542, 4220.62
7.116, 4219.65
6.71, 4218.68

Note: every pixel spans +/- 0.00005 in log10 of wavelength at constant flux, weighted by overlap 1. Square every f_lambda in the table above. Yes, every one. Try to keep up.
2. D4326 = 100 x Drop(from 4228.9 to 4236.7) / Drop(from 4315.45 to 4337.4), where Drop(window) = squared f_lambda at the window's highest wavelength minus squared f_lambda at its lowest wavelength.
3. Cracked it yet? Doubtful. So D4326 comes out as 95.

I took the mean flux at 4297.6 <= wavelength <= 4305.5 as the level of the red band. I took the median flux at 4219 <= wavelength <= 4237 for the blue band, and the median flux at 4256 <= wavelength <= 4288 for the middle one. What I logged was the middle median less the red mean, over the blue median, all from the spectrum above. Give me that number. 0.149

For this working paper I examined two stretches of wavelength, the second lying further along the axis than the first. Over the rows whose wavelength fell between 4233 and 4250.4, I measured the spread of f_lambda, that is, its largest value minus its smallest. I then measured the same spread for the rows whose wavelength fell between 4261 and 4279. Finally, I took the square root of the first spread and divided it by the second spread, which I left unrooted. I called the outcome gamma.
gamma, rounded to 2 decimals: 0.63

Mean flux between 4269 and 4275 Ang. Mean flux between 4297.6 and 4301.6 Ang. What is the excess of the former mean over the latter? 0.8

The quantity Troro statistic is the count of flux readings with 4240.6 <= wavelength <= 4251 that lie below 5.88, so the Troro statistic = 1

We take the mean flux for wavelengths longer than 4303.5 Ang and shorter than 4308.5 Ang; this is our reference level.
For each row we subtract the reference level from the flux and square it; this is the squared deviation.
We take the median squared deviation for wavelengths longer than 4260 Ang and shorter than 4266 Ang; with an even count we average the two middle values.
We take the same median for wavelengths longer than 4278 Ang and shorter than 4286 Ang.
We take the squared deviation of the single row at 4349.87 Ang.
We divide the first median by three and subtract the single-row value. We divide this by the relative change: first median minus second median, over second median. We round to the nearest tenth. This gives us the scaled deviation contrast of 8.5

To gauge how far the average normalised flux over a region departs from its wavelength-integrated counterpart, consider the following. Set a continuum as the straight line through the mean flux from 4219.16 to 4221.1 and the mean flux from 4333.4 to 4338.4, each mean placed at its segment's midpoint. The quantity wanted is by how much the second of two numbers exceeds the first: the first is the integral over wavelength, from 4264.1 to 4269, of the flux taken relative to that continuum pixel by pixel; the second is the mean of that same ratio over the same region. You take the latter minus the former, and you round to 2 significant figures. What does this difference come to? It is -3.9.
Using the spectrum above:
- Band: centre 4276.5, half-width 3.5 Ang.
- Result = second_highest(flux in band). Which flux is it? 6.972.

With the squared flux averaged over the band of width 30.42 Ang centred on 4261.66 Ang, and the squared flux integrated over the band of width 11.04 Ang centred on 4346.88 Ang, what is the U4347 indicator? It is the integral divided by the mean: 10.0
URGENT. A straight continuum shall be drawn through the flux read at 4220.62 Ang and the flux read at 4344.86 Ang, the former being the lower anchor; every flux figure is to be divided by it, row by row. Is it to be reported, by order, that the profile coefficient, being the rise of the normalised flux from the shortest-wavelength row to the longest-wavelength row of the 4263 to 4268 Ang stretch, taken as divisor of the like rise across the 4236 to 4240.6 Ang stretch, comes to 15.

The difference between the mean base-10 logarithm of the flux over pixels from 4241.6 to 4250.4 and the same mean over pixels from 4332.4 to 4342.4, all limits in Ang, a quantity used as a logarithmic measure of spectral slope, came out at 0.12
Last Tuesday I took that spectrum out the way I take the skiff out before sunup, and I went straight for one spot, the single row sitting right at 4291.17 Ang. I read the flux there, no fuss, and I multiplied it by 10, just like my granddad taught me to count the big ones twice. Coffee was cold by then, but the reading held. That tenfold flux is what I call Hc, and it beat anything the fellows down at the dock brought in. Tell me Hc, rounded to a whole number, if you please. 58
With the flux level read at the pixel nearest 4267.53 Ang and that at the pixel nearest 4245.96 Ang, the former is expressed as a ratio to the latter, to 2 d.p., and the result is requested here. 0.93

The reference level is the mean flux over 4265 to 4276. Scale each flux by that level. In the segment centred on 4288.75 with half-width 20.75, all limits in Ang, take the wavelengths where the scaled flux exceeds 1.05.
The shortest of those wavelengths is 4269.49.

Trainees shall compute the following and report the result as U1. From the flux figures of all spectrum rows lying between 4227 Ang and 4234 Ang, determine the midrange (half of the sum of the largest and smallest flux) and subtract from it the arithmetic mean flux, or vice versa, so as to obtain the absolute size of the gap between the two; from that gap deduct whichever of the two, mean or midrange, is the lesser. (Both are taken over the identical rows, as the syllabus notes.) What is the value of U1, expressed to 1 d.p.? -5.6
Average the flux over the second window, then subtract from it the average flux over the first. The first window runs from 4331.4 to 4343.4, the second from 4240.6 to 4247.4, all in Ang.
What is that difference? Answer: 1.5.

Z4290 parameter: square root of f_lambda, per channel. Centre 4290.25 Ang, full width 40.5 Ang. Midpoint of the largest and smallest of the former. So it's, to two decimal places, 2.39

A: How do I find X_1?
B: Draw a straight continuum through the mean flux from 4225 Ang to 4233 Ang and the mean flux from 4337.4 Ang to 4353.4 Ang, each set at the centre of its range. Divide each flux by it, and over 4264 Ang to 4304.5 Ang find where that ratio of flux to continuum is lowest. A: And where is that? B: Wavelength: 4300.08 Ang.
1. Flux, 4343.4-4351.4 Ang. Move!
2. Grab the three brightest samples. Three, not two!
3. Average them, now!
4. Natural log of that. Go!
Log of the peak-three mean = 1.94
